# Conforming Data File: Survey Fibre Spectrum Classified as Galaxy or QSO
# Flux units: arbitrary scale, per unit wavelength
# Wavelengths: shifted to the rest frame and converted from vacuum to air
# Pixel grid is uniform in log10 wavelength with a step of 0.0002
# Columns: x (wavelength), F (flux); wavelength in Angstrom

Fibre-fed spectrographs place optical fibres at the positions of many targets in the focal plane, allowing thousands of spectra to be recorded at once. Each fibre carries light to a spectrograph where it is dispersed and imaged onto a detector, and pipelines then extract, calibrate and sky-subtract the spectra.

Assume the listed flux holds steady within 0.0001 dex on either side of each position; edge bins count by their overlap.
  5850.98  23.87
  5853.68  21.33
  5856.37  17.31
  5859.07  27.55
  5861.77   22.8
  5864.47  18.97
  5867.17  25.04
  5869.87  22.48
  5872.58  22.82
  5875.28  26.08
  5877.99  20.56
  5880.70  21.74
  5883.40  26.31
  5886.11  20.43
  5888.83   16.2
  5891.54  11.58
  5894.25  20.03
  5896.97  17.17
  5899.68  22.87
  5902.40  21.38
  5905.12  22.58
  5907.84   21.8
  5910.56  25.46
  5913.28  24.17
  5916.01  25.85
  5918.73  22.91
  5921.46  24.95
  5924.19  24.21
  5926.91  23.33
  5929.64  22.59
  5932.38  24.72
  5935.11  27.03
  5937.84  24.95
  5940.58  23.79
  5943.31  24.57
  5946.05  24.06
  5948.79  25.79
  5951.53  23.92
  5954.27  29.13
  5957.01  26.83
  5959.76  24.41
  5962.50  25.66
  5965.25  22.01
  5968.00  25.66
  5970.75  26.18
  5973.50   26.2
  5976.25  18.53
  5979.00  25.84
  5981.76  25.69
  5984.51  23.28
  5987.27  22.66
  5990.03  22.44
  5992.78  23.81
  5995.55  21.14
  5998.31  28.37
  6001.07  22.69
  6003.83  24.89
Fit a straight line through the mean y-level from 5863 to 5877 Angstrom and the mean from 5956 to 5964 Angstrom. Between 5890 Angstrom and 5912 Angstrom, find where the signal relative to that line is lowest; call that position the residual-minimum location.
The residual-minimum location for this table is 5891.54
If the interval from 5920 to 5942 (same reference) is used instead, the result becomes 5929.64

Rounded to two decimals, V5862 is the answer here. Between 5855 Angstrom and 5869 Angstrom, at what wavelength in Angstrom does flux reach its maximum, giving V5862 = 5859.07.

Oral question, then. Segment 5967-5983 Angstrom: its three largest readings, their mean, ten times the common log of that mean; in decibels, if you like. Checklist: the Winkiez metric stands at 14.2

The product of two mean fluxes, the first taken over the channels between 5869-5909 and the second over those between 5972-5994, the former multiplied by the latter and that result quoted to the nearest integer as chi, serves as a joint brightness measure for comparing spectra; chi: 493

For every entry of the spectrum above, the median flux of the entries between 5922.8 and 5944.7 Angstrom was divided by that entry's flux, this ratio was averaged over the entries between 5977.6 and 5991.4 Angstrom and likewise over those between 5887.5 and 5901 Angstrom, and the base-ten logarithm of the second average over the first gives 0.16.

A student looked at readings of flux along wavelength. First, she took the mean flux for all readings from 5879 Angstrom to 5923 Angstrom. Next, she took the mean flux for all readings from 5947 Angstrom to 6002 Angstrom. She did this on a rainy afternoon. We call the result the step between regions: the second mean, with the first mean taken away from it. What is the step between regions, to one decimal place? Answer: 2.9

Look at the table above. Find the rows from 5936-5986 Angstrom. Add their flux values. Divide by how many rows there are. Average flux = 24.8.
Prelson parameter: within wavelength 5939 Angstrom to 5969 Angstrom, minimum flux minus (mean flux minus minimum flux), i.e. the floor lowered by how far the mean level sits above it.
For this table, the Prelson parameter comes 19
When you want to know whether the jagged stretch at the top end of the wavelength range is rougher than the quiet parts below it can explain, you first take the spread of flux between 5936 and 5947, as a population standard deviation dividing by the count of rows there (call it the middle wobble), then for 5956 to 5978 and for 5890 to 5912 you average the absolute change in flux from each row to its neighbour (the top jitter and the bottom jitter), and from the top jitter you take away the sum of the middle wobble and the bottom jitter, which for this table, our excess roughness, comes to -1.2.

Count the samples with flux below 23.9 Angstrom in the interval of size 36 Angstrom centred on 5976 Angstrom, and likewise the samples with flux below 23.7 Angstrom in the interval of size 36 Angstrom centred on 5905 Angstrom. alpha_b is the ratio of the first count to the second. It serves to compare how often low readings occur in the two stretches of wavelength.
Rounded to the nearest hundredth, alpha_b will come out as 0.67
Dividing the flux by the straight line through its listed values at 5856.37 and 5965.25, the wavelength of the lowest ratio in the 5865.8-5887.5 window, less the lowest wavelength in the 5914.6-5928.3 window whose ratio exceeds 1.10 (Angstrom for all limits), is -29.9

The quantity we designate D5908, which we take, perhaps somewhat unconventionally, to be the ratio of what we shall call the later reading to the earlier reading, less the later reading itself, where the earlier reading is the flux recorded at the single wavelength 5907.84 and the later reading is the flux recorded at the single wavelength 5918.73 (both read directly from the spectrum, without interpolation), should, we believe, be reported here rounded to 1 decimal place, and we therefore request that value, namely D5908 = -21.9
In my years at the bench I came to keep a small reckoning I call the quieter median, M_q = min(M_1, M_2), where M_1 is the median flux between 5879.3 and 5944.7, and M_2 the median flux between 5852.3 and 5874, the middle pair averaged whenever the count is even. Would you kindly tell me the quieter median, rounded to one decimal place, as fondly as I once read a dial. 22.6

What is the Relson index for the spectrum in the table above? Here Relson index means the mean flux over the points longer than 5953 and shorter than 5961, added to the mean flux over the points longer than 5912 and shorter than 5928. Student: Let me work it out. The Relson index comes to 51.0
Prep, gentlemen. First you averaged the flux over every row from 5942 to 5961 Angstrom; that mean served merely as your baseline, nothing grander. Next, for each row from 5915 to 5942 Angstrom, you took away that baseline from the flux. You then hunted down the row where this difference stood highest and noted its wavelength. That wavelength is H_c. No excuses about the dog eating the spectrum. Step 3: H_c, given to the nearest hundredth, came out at 5935.11 Angstrom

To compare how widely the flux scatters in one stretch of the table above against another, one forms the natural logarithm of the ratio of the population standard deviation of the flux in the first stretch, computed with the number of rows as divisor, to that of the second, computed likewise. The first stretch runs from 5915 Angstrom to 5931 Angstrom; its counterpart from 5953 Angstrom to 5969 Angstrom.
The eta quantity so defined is -0.63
